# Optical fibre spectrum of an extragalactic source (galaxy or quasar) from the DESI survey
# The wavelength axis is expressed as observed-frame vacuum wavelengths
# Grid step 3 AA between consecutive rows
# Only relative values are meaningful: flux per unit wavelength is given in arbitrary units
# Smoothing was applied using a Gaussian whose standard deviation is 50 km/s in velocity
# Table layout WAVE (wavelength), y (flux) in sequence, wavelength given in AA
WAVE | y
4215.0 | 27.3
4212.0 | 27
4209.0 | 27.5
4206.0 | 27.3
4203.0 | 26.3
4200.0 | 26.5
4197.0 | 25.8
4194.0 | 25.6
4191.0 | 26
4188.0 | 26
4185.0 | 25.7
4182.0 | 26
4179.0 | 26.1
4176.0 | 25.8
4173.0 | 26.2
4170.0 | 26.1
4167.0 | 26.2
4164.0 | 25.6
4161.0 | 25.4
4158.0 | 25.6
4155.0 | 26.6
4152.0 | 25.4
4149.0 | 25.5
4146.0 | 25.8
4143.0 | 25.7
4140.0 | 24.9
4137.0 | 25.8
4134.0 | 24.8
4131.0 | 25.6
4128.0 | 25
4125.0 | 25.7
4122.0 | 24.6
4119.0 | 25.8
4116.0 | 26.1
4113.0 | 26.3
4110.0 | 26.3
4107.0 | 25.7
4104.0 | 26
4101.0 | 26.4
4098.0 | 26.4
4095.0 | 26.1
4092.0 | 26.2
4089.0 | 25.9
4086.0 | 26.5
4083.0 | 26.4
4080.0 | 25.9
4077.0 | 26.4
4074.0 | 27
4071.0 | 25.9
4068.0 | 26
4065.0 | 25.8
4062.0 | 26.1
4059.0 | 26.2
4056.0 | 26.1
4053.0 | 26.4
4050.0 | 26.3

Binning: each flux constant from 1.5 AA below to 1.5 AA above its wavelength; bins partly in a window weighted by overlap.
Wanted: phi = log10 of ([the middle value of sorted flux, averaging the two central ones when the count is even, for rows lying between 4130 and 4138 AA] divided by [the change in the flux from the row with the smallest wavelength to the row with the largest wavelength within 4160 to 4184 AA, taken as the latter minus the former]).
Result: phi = 1.6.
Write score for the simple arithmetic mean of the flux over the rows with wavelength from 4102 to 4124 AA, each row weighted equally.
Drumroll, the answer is 25.8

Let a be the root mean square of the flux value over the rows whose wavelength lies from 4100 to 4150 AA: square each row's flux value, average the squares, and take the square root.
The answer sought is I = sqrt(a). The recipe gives 5.06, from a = 25.7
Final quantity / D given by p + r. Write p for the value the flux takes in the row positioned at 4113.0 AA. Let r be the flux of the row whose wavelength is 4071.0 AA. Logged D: 52.2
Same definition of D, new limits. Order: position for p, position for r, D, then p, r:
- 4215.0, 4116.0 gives 53.4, 27.3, 26.1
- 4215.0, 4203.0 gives 53.6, 27.3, 26.3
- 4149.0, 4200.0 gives 52.0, 25.5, 26.5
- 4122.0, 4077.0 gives 51.0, 24.6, 26.4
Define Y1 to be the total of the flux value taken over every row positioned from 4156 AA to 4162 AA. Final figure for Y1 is 51.0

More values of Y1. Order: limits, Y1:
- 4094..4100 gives 52.5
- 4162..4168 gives 51.8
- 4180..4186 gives 51.7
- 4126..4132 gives 50.6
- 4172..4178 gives 52.0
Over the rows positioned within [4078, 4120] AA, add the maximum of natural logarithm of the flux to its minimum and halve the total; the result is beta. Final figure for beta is 3.26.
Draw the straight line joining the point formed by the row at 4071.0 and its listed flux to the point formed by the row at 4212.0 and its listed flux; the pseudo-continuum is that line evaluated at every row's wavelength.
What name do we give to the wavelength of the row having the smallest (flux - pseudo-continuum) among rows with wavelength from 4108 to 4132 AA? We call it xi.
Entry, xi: 4122.0 AA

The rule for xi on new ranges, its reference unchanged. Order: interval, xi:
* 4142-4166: 4161.0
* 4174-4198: 4194.0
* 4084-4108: 4107.0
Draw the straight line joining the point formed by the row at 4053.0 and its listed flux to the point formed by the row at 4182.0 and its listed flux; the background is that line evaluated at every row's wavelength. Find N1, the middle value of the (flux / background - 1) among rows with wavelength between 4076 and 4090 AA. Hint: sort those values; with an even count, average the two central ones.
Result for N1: 0.00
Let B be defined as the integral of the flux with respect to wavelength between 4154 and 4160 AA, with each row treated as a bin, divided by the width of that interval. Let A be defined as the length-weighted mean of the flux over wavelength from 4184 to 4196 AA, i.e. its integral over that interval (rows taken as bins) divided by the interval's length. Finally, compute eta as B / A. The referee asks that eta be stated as 1.01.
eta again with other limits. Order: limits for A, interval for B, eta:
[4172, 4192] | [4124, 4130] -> 0.98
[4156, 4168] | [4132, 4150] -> 0.99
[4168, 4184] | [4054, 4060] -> 1.01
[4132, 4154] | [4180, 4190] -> 1.02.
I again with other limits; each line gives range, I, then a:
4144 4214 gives 5.11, 26.1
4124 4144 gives 5.04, 25.4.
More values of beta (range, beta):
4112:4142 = 3.24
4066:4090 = 3.28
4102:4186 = 3.24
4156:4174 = 3.25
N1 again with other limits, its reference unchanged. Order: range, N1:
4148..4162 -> -0.02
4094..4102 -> 0.01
